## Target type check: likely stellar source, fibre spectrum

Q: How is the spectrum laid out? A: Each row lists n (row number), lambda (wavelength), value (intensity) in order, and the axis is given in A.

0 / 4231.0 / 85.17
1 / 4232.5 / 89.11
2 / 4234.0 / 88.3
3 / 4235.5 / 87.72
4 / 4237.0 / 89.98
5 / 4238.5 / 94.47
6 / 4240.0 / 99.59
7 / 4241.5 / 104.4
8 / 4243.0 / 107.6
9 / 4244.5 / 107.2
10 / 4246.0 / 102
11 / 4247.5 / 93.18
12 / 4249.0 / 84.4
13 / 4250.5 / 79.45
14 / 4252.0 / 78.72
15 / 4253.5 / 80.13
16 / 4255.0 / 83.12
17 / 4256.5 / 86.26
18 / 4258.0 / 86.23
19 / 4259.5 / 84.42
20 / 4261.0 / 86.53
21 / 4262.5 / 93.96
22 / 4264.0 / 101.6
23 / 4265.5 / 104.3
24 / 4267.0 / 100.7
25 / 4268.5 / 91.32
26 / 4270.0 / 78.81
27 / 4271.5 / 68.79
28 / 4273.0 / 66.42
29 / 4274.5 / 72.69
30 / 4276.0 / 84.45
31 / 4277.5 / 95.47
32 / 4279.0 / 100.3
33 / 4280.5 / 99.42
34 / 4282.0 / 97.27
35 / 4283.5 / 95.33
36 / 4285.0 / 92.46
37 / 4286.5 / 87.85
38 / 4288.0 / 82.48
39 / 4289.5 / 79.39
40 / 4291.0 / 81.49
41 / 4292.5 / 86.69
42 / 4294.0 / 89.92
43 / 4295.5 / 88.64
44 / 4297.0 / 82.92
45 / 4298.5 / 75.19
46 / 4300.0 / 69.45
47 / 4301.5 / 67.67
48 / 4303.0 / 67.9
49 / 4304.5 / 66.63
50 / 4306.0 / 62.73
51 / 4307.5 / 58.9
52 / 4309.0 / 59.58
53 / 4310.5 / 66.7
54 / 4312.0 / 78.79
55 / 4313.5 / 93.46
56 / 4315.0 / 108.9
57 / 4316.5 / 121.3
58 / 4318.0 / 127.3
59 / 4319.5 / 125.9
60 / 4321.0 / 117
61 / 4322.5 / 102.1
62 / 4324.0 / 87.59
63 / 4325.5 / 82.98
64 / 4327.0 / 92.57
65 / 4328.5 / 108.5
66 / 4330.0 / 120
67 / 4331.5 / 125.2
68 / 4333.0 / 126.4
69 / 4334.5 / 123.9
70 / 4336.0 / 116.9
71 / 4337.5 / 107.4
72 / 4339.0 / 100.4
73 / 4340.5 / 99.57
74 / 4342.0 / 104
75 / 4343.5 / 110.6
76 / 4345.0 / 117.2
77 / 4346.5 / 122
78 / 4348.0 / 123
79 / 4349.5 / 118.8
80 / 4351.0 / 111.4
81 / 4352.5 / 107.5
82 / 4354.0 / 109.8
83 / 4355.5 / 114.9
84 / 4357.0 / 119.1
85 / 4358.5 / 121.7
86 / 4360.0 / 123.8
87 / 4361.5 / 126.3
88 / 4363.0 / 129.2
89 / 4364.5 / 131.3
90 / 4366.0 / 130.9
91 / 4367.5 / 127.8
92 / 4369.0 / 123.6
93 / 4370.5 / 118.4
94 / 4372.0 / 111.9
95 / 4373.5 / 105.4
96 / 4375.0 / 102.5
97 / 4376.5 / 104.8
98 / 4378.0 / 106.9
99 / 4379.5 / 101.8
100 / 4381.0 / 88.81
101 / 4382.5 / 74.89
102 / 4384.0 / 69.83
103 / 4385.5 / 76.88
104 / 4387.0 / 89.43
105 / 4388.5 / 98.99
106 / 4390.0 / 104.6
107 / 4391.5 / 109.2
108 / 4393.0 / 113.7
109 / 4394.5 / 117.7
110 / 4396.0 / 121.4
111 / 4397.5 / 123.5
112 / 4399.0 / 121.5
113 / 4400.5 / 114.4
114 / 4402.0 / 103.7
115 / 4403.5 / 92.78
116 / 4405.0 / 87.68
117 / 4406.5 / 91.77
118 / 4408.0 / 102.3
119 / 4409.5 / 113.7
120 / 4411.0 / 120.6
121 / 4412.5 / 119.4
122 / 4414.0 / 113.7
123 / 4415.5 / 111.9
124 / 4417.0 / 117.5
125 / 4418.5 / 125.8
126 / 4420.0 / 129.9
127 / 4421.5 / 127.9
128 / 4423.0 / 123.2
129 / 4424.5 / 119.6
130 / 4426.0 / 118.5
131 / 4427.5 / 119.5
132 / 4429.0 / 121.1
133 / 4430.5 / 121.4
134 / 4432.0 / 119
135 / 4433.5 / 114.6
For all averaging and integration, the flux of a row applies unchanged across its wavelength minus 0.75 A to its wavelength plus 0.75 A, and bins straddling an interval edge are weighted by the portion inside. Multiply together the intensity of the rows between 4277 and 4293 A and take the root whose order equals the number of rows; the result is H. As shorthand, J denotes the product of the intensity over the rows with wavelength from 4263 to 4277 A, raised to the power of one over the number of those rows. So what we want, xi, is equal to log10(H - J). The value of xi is 0.8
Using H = 90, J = 84.3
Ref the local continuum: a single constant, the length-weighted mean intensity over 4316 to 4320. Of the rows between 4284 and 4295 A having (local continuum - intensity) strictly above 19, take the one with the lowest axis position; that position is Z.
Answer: 4285.0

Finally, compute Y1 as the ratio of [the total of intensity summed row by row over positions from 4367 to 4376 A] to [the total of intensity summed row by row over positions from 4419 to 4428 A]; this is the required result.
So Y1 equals 0.93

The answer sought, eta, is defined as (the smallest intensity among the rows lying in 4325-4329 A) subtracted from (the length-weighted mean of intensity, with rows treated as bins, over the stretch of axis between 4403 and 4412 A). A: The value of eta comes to 19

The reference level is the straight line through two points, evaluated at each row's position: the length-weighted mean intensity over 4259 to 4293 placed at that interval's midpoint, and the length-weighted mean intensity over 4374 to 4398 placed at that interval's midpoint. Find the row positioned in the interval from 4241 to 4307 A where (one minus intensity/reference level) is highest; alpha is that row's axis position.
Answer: 4306.0 A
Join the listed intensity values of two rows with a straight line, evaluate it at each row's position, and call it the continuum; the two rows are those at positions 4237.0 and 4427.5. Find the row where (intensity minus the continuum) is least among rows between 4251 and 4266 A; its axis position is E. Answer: 4252.0 A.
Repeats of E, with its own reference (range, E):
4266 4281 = 4273.0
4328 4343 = 4340.5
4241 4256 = 4252.0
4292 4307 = 4306.0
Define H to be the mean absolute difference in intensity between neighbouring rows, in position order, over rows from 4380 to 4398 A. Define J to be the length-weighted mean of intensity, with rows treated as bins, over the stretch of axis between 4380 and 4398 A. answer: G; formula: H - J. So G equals -92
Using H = 6.6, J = 99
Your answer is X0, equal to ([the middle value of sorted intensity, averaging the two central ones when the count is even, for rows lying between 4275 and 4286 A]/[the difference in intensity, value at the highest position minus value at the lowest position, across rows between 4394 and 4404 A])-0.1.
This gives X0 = -4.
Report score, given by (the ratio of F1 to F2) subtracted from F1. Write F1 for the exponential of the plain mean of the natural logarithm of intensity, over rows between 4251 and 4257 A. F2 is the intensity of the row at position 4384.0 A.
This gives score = 81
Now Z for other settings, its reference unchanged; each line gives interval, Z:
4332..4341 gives 4339.0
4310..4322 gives 4310.5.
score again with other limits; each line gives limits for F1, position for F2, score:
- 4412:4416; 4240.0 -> 114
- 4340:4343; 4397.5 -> 101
